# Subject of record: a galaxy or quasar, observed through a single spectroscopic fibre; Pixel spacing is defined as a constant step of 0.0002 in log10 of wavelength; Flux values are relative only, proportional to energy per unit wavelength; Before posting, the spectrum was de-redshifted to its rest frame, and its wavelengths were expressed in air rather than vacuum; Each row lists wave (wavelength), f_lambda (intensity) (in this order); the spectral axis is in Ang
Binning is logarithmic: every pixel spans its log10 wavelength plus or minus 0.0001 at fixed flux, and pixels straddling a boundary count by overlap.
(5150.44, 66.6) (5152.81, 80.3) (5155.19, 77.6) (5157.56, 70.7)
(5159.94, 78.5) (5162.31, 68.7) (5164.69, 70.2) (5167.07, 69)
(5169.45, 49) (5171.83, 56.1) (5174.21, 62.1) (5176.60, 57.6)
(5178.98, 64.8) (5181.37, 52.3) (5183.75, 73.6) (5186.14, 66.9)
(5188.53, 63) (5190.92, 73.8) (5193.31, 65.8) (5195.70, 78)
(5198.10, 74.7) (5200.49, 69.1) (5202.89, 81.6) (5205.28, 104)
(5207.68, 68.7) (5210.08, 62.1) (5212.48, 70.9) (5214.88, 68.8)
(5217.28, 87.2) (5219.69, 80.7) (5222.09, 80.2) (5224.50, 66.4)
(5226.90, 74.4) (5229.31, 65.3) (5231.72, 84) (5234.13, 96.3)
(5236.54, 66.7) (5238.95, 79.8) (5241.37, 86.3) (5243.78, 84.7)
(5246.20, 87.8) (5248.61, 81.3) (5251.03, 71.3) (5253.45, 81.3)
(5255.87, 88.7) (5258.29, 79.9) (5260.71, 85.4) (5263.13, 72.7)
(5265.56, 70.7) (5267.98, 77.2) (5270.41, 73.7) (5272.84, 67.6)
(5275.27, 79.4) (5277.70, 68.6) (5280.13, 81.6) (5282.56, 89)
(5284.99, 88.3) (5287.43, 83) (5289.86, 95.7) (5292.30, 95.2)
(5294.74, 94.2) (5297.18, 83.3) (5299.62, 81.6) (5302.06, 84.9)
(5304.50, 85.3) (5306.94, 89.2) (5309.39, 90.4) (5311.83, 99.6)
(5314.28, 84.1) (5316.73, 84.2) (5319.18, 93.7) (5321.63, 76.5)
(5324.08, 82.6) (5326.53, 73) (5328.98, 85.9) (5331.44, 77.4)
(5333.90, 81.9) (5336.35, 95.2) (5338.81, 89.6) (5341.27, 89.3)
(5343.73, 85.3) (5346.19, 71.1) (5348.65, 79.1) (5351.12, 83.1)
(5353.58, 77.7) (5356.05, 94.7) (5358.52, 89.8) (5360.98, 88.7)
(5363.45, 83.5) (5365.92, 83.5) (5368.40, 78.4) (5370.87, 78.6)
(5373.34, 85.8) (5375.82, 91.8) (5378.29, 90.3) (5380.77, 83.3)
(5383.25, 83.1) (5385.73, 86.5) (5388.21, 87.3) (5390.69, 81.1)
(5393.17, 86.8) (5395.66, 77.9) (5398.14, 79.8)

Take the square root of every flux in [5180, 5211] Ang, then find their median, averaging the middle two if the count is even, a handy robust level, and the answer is 8.31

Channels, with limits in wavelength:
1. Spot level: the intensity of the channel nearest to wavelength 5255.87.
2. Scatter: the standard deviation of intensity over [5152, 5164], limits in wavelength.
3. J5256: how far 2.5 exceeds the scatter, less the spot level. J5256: -91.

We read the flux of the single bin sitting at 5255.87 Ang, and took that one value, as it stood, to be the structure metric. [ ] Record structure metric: 88.7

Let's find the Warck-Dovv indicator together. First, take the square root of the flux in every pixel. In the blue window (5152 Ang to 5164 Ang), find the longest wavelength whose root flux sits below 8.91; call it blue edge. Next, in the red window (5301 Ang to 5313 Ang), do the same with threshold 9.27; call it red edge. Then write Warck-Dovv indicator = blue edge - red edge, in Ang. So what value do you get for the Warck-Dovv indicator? -142.2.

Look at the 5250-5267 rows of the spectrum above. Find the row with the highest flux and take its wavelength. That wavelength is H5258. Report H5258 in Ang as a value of 5255.87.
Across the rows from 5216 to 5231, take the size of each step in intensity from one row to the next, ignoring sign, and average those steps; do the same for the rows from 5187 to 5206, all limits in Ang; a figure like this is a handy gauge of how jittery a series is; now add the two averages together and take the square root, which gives 4.27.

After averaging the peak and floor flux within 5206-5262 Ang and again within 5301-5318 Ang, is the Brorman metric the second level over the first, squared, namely 1.3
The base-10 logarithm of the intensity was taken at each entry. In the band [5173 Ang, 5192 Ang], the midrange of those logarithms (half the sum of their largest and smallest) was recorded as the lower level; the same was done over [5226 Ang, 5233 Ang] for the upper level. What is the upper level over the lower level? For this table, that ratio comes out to 1.04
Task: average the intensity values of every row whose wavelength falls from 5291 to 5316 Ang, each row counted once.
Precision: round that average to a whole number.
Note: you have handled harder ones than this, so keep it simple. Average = 89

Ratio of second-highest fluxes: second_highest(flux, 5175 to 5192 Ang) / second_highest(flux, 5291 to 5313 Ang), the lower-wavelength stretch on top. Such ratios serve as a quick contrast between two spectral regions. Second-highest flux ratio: 0.77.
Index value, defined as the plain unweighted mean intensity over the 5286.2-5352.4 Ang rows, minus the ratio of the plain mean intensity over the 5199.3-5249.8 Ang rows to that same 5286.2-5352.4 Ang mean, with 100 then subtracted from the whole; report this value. -15.2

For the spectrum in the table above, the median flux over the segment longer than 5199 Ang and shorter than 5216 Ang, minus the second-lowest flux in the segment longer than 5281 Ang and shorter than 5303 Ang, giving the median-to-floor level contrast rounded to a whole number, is -14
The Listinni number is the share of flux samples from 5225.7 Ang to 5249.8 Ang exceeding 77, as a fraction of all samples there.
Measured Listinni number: 0.70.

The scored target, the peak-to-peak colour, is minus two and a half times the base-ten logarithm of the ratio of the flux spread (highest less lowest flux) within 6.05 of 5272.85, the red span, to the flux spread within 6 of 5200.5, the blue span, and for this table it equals 1.2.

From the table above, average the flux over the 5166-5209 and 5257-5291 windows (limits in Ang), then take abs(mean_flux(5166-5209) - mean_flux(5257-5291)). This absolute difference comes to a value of 11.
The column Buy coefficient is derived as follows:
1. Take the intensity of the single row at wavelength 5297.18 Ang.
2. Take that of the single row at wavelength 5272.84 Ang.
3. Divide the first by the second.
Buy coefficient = 1.23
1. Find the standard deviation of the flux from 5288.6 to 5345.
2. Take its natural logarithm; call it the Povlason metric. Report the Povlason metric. 1.9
